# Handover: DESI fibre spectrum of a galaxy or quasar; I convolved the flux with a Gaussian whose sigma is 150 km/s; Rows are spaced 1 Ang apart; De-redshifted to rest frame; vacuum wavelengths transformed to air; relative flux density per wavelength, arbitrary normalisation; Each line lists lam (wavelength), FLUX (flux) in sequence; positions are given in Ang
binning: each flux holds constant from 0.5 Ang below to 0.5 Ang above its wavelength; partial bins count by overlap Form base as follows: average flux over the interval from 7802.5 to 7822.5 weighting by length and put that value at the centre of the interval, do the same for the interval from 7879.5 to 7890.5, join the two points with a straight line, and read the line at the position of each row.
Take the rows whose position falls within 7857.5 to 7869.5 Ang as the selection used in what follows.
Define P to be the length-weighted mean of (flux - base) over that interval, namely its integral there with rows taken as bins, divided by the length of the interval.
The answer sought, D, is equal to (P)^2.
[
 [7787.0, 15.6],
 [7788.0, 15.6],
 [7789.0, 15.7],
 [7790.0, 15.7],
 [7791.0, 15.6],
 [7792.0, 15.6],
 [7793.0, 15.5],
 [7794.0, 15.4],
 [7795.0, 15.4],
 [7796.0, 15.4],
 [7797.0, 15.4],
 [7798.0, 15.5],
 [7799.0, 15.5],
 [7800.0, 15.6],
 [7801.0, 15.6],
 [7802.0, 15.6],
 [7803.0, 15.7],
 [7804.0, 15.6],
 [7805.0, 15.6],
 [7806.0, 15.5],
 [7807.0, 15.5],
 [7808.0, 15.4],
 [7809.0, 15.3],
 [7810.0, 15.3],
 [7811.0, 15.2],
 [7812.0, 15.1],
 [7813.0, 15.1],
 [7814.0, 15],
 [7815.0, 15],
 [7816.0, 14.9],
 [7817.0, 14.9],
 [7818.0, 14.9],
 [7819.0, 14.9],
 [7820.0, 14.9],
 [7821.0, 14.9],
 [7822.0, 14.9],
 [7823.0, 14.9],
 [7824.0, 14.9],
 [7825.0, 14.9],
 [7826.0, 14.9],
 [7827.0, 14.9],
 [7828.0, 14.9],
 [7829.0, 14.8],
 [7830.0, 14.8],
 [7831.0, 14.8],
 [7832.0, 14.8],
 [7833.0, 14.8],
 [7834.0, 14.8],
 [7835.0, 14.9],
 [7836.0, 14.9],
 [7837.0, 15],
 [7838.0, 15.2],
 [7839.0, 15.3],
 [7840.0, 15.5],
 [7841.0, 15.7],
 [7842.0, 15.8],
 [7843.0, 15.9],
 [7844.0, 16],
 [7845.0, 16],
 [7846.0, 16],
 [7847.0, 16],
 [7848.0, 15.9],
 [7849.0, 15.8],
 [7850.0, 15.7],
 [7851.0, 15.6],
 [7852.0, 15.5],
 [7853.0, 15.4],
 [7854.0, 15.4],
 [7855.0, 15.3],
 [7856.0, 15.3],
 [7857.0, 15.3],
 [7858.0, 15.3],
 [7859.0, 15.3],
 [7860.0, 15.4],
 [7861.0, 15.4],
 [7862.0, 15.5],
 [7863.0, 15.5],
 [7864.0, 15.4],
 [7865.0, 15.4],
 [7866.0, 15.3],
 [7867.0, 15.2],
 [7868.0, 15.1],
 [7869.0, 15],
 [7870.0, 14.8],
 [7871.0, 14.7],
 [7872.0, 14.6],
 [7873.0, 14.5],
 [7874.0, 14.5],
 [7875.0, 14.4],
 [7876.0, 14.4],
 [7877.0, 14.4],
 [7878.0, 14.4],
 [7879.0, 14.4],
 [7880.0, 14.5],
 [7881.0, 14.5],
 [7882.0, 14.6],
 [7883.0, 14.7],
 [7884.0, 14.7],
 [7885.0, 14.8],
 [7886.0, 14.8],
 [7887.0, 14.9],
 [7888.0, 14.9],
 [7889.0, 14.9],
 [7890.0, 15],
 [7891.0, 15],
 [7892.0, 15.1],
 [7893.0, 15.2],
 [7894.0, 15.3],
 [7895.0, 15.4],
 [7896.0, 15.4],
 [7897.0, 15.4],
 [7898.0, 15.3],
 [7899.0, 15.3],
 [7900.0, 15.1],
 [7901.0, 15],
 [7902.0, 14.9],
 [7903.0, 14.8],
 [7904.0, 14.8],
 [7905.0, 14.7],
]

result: 0.19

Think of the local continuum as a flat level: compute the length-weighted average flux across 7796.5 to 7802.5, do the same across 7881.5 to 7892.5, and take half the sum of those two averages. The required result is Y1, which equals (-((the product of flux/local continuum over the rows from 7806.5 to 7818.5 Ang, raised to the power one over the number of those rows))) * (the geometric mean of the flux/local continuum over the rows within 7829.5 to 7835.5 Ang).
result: -0.97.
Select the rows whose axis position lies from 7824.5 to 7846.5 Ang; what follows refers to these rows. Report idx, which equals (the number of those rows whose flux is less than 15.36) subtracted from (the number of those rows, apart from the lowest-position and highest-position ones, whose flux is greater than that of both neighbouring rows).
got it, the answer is -15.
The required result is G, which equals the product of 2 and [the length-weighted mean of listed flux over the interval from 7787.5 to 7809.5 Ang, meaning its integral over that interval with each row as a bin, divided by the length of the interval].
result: 31.1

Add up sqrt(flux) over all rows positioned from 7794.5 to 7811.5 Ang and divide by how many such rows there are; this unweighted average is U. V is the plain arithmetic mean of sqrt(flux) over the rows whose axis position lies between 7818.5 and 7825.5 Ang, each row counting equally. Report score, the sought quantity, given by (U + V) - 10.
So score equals -2.206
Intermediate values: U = 3.93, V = 3.86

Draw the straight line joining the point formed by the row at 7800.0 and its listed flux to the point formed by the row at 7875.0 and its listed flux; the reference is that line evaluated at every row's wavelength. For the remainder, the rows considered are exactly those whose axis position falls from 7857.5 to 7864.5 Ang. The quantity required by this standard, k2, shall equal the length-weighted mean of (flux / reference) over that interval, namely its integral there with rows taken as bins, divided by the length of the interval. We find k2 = 1.05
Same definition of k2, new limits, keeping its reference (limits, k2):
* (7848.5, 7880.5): 1.04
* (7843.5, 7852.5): 1.07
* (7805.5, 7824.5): 0.98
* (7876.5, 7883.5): 1.01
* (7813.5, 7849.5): 1.01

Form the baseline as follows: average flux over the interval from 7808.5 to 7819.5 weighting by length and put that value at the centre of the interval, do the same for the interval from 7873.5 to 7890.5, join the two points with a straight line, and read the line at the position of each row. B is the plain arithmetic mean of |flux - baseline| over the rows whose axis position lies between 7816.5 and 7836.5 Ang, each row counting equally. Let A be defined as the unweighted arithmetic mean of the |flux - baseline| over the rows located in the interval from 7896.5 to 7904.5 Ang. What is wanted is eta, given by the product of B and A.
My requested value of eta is 0.06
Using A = 0.55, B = 0.11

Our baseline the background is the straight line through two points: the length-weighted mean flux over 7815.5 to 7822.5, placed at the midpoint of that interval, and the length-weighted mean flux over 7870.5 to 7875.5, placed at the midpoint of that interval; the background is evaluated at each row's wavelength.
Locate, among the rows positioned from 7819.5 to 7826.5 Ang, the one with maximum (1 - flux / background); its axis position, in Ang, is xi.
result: 7820.0 Ang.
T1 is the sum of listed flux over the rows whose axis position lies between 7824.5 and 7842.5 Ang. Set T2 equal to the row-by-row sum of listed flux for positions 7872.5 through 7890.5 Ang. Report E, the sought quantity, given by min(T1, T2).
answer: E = 263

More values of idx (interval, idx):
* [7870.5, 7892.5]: -22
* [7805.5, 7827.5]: -19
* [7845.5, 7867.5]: -7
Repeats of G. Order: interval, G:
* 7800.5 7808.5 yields 31.1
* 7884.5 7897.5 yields 30.2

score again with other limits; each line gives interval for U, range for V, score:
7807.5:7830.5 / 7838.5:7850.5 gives -2.154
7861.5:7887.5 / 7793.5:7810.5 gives -2.217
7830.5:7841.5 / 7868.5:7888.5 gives -2.295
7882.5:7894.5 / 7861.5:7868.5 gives -2.218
